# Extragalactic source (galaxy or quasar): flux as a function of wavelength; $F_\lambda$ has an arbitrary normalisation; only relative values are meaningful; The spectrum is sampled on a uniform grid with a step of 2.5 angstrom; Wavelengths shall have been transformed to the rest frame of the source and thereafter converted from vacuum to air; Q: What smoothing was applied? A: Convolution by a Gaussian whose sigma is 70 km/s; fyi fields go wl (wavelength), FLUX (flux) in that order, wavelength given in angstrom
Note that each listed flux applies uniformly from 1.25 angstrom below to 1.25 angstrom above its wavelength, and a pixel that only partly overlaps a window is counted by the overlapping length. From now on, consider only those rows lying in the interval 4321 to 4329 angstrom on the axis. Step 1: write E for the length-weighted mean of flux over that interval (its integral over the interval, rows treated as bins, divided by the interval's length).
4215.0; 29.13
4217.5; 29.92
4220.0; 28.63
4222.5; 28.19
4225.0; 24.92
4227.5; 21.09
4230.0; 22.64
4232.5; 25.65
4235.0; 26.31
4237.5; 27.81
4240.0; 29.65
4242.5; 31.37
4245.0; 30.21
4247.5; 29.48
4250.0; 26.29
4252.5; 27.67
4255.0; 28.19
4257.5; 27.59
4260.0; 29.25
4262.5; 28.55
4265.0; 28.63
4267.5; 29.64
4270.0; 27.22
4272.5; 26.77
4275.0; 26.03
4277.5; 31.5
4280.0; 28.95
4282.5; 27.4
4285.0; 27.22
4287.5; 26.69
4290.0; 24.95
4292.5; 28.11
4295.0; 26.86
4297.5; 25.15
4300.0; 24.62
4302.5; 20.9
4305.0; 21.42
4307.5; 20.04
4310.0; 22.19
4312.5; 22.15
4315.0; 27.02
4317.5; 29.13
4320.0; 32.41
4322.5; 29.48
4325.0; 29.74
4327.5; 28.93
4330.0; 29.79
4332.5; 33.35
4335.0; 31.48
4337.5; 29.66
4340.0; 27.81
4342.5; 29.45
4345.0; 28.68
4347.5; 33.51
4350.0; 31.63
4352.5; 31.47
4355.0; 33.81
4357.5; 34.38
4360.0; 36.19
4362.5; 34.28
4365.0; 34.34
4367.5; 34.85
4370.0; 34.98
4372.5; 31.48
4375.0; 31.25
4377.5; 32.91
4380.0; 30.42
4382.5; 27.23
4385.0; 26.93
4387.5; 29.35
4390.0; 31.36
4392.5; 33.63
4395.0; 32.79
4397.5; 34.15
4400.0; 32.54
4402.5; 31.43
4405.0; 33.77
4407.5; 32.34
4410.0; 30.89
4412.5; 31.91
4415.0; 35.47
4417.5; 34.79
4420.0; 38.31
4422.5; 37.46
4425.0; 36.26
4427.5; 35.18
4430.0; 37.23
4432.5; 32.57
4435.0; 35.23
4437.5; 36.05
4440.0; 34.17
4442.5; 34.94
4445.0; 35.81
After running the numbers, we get 29.5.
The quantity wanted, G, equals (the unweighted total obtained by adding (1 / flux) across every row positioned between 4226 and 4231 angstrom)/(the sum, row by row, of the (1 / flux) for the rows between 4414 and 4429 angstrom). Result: 0.55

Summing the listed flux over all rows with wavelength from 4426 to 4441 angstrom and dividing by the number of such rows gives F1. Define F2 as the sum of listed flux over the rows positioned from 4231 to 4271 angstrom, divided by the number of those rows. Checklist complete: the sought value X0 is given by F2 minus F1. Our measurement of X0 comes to -6.7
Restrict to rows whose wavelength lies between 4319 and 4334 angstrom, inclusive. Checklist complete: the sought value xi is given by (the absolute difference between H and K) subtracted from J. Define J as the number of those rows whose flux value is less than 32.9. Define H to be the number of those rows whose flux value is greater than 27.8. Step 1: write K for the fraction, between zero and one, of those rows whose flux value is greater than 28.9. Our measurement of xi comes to 0.0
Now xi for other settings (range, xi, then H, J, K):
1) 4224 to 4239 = 5.0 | 1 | 6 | 0.0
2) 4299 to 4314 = 6.0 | 0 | 6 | 0.0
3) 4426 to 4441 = -4.0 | 6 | 1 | 1.0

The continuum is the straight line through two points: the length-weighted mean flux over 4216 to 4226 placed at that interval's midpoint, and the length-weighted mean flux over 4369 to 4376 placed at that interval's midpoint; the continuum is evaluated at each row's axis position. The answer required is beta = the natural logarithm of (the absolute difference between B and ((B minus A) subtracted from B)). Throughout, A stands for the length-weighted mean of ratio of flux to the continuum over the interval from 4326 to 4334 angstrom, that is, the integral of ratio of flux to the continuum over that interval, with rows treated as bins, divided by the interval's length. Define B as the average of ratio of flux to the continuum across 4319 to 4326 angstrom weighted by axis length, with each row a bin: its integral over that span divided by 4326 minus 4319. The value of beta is -6.5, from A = 0.98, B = 0.98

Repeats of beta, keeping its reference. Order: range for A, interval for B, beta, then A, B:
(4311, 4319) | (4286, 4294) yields -3.3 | 0.85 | 0.88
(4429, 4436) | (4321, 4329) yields -2.7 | 1.02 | 0.95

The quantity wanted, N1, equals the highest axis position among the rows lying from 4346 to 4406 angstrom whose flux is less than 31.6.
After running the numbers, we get 4402.5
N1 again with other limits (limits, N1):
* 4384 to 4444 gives 4410.0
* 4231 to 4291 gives 4290.0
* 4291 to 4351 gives 4345.0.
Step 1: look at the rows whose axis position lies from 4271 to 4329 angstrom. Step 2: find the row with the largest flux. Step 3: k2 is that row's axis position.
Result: 4320.0 angstrom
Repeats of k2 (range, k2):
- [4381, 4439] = 4420.0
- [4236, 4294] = 4277.5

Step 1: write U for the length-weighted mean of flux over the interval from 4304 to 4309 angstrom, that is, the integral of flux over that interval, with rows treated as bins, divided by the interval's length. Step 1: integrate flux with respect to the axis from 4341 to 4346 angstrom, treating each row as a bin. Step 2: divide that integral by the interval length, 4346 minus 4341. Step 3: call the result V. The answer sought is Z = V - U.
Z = 8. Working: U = 20.8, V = 29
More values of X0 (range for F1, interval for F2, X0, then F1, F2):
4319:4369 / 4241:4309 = -4.7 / 31.8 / 27.1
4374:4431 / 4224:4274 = -5.5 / 32.9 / 27.4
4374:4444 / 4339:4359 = -1.9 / 33.2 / 31.3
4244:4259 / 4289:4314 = -4.6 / 28.2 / 23.6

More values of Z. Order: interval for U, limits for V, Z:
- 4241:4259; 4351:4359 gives 5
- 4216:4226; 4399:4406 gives 5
